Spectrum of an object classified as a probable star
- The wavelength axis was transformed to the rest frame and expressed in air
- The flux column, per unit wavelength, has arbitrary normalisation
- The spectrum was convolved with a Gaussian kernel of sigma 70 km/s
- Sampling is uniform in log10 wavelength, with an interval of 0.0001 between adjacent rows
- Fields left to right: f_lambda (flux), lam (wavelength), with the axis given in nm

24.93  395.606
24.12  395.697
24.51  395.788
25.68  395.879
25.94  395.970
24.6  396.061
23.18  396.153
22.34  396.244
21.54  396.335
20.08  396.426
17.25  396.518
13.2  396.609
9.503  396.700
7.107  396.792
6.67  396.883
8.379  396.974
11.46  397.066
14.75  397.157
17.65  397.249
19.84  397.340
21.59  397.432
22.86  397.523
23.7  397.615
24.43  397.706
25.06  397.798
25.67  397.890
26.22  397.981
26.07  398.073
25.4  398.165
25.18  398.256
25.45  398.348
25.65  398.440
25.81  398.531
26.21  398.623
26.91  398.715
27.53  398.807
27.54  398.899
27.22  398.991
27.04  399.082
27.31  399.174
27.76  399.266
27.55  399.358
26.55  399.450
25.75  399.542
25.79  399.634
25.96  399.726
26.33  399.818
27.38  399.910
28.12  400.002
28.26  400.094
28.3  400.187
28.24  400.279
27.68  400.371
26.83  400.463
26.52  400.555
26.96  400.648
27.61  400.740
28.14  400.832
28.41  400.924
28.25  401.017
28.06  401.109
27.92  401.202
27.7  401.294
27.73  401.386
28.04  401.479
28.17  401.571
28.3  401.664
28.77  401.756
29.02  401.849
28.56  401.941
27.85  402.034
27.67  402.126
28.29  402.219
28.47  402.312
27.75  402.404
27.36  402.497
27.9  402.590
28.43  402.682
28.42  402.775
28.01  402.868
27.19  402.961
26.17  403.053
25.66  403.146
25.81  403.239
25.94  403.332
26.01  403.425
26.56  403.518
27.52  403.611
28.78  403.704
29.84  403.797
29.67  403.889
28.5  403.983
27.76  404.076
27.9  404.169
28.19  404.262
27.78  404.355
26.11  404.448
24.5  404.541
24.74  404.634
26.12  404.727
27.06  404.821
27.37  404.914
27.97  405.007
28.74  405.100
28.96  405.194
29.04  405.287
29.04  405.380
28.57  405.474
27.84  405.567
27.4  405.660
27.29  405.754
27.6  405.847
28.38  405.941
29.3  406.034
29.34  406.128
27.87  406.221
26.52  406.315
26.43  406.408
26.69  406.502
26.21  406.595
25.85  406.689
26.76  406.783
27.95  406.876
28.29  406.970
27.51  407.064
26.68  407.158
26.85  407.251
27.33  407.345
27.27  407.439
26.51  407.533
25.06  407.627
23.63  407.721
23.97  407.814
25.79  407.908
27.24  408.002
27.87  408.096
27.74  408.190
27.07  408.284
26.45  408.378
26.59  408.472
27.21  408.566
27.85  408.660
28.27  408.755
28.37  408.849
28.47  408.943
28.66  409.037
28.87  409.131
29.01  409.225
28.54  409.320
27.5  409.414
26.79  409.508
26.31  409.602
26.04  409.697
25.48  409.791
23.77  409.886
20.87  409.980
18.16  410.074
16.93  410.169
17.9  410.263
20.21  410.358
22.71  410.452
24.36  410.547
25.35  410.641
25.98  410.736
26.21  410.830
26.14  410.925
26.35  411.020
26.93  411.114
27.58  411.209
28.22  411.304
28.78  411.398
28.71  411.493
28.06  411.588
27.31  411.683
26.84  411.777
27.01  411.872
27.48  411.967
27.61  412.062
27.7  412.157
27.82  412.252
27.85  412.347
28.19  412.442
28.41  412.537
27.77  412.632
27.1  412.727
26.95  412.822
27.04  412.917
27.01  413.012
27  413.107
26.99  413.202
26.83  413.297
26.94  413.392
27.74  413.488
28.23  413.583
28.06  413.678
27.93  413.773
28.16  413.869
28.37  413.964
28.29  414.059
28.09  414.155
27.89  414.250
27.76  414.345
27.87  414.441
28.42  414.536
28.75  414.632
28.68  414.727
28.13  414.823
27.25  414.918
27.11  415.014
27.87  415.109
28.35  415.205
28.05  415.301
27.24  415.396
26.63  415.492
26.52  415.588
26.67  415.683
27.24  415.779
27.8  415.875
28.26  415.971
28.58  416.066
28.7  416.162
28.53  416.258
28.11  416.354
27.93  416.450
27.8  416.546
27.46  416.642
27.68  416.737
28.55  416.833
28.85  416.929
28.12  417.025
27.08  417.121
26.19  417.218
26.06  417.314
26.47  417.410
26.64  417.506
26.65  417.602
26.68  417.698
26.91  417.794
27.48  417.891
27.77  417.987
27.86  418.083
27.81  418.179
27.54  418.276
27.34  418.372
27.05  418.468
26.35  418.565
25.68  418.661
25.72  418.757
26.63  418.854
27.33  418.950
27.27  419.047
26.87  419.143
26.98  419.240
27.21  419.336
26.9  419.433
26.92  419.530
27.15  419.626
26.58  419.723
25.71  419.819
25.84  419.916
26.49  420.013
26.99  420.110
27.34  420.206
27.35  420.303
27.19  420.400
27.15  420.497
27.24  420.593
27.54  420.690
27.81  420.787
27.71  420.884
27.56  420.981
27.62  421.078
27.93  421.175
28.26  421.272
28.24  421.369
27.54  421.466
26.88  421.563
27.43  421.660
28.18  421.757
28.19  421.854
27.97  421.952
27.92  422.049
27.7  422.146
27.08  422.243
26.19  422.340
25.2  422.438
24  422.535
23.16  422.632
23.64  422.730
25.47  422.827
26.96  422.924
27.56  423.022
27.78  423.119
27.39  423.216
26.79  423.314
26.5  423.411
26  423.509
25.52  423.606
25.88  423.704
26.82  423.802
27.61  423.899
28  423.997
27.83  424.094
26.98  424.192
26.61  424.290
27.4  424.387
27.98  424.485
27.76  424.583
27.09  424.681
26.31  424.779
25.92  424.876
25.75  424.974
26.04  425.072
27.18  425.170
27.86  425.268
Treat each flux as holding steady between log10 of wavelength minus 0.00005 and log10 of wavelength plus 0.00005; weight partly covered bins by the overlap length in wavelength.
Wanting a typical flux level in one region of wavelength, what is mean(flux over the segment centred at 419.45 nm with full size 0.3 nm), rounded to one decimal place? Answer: 27.0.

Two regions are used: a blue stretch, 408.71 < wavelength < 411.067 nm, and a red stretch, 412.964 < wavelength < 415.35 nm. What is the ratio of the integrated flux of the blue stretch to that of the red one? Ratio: 0.89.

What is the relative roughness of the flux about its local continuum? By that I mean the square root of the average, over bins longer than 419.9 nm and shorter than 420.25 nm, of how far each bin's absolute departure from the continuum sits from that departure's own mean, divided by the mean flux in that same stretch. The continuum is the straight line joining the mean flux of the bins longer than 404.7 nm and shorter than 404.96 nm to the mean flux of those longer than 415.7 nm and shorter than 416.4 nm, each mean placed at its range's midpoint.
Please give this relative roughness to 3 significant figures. 0.0262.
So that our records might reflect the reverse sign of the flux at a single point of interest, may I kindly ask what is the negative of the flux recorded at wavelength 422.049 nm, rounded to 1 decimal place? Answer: -27.9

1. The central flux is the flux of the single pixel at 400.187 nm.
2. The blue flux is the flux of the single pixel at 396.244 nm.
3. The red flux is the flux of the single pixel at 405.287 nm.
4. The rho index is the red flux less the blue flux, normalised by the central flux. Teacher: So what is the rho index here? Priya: 0.24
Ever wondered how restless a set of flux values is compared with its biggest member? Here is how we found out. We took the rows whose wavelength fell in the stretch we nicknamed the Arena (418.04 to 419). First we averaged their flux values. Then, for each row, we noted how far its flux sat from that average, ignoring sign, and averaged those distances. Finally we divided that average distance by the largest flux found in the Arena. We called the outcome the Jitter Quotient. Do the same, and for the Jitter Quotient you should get 0.024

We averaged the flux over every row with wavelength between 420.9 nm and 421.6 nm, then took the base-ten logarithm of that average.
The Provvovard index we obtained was 1.44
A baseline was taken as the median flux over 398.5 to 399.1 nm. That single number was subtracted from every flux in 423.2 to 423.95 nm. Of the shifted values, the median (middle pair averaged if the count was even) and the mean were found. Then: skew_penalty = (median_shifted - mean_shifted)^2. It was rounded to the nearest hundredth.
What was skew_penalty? 0.01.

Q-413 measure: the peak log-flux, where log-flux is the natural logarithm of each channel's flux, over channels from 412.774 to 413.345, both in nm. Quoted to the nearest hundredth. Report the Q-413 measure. 3.30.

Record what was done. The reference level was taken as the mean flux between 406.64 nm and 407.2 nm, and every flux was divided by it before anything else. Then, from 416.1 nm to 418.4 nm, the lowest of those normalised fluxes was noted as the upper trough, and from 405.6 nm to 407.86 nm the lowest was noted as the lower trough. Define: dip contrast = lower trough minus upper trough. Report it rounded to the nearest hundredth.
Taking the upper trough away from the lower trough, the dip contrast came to -0.09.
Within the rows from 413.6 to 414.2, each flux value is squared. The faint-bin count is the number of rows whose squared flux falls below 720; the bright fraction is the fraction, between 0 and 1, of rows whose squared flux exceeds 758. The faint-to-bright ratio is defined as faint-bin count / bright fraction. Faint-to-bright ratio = 0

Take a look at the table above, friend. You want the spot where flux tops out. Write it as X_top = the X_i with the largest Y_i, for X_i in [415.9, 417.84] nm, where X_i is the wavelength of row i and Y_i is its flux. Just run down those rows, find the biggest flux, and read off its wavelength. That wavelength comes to 416.929 nm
